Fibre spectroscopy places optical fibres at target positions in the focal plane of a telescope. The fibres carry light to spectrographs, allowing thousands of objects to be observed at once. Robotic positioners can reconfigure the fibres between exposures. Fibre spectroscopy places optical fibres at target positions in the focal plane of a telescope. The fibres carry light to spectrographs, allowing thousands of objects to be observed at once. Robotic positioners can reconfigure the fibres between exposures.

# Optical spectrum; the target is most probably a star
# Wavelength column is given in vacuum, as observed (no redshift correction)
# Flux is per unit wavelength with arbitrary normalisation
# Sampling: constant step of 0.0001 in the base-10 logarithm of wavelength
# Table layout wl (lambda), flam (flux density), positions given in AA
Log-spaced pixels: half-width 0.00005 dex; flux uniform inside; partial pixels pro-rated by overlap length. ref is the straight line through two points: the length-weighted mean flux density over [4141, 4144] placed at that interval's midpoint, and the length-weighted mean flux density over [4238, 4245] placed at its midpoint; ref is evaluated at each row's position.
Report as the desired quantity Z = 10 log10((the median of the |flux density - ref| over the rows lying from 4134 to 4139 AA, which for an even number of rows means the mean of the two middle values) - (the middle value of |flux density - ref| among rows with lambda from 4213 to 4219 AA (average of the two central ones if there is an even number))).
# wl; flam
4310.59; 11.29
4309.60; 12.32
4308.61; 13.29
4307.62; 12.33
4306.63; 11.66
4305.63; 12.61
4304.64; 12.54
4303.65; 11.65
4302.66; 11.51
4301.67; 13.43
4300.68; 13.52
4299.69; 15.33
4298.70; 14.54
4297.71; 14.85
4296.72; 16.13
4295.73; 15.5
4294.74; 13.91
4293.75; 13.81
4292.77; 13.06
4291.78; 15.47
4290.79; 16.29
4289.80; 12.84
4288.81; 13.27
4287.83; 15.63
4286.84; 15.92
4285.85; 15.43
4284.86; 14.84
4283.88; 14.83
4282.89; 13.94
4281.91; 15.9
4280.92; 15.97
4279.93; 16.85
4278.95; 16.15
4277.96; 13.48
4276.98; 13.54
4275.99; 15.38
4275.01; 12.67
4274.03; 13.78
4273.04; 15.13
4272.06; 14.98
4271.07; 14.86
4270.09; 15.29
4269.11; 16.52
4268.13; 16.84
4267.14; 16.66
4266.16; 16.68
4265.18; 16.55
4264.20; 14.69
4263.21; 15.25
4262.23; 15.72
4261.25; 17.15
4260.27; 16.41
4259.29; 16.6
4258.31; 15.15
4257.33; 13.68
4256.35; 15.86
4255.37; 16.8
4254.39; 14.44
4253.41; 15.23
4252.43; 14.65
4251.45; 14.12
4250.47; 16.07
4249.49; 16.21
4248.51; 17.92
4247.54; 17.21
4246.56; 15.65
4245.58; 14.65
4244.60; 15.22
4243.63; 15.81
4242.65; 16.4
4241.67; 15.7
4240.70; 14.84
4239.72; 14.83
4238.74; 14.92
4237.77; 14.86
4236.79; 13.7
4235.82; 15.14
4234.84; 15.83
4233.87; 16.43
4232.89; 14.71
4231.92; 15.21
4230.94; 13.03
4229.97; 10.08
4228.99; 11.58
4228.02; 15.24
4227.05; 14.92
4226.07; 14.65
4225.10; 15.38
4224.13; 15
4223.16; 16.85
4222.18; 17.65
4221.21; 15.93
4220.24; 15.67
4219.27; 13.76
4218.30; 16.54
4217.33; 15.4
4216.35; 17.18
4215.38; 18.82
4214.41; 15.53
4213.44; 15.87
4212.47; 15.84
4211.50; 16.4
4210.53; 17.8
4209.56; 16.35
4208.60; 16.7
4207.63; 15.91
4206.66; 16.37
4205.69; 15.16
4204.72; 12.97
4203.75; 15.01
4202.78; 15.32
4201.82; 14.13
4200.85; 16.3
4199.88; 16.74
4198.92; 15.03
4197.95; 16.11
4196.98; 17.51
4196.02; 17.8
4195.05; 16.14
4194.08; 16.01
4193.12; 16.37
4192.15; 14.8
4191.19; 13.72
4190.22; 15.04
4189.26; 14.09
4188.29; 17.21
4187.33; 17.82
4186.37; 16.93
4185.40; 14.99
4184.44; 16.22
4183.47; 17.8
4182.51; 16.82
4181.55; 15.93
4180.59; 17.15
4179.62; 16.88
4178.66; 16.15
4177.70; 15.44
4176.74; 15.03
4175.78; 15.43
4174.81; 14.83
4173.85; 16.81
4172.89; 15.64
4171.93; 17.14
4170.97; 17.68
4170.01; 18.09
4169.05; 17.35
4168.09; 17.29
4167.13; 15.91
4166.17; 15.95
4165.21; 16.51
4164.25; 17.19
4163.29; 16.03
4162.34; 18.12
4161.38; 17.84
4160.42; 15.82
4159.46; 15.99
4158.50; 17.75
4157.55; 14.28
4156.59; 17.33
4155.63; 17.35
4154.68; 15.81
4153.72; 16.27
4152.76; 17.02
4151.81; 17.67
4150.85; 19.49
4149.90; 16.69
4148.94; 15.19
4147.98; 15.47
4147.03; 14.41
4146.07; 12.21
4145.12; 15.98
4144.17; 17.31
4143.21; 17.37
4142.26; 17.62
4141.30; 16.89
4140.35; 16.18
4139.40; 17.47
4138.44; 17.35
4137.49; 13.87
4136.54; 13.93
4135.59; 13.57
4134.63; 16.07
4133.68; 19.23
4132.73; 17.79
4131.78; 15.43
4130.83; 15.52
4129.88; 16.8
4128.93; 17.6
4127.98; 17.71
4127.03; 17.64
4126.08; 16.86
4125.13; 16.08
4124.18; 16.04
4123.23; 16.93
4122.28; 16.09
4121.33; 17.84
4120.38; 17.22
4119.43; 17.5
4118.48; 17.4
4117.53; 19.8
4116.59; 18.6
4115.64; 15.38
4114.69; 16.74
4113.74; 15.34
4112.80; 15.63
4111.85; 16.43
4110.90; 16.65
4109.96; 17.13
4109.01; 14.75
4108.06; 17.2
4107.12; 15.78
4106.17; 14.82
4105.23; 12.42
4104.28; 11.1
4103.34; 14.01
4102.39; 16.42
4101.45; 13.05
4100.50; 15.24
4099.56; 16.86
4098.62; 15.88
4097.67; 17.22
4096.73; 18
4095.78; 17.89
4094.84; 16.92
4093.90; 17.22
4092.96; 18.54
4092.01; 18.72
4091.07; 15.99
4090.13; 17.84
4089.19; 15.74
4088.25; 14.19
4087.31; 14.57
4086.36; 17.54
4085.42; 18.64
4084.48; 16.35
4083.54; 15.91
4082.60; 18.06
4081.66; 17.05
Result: 4.6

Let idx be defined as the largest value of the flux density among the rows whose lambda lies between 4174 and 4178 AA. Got 15.44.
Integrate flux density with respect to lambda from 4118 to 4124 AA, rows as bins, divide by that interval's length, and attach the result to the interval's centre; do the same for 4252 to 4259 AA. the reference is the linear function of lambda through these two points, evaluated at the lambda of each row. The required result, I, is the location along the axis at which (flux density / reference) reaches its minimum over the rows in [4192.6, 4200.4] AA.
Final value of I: 4198.92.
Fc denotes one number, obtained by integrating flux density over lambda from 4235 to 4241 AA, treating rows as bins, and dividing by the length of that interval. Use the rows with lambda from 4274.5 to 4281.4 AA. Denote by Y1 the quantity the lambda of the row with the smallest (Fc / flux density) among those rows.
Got 4279.93 AA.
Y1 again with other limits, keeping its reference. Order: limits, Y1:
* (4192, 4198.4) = 4196.02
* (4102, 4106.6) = 4102.39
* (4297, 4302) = 4299.69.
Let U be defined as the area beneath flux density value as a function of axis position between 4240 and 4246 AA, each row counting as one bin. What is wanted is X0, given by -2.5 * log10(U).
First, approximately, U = 93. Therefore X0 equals -4.92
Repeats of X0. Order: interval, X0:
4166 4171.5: -4.93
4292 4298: -4.86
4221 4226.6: -4.87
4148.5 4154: -4.93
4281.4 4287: -4.82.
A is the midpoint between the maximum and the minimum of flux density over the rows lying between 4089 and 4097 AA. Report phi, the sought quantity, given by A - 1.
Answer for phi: 16.2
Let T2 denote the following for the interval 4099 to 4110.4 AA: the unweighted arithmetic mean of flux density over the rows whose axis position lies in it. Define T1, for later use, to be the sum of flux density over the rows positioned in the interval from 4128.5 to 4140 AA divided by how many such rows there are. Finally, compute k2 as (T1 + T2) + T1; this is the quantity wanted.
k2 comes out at 47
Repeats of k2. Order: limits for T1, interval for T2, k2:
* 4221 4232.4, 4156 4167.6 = 46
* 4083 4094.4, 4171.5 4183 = 50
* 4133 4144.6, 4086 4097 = 50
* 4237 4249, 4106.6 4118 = 48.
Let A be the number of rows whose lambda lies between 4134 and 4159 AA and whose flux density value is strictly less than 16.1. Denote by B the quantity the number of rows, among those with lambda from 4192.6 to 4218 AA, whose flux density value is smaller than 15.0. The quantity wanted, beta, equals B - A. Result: -9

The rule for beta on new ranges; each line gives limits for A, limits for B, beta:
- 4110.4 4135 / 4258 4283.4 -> -1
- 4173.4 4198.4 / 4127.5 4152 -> -6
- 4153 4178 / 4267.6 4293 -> 0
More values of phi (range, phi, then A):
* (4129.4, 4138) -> 15.4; 16.4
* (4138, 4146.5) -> 13.9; 14.9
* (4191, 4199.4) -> 14.8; 15.8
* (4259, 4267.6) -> 14.9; 15.9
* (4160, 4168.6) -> 16.0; 17.0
